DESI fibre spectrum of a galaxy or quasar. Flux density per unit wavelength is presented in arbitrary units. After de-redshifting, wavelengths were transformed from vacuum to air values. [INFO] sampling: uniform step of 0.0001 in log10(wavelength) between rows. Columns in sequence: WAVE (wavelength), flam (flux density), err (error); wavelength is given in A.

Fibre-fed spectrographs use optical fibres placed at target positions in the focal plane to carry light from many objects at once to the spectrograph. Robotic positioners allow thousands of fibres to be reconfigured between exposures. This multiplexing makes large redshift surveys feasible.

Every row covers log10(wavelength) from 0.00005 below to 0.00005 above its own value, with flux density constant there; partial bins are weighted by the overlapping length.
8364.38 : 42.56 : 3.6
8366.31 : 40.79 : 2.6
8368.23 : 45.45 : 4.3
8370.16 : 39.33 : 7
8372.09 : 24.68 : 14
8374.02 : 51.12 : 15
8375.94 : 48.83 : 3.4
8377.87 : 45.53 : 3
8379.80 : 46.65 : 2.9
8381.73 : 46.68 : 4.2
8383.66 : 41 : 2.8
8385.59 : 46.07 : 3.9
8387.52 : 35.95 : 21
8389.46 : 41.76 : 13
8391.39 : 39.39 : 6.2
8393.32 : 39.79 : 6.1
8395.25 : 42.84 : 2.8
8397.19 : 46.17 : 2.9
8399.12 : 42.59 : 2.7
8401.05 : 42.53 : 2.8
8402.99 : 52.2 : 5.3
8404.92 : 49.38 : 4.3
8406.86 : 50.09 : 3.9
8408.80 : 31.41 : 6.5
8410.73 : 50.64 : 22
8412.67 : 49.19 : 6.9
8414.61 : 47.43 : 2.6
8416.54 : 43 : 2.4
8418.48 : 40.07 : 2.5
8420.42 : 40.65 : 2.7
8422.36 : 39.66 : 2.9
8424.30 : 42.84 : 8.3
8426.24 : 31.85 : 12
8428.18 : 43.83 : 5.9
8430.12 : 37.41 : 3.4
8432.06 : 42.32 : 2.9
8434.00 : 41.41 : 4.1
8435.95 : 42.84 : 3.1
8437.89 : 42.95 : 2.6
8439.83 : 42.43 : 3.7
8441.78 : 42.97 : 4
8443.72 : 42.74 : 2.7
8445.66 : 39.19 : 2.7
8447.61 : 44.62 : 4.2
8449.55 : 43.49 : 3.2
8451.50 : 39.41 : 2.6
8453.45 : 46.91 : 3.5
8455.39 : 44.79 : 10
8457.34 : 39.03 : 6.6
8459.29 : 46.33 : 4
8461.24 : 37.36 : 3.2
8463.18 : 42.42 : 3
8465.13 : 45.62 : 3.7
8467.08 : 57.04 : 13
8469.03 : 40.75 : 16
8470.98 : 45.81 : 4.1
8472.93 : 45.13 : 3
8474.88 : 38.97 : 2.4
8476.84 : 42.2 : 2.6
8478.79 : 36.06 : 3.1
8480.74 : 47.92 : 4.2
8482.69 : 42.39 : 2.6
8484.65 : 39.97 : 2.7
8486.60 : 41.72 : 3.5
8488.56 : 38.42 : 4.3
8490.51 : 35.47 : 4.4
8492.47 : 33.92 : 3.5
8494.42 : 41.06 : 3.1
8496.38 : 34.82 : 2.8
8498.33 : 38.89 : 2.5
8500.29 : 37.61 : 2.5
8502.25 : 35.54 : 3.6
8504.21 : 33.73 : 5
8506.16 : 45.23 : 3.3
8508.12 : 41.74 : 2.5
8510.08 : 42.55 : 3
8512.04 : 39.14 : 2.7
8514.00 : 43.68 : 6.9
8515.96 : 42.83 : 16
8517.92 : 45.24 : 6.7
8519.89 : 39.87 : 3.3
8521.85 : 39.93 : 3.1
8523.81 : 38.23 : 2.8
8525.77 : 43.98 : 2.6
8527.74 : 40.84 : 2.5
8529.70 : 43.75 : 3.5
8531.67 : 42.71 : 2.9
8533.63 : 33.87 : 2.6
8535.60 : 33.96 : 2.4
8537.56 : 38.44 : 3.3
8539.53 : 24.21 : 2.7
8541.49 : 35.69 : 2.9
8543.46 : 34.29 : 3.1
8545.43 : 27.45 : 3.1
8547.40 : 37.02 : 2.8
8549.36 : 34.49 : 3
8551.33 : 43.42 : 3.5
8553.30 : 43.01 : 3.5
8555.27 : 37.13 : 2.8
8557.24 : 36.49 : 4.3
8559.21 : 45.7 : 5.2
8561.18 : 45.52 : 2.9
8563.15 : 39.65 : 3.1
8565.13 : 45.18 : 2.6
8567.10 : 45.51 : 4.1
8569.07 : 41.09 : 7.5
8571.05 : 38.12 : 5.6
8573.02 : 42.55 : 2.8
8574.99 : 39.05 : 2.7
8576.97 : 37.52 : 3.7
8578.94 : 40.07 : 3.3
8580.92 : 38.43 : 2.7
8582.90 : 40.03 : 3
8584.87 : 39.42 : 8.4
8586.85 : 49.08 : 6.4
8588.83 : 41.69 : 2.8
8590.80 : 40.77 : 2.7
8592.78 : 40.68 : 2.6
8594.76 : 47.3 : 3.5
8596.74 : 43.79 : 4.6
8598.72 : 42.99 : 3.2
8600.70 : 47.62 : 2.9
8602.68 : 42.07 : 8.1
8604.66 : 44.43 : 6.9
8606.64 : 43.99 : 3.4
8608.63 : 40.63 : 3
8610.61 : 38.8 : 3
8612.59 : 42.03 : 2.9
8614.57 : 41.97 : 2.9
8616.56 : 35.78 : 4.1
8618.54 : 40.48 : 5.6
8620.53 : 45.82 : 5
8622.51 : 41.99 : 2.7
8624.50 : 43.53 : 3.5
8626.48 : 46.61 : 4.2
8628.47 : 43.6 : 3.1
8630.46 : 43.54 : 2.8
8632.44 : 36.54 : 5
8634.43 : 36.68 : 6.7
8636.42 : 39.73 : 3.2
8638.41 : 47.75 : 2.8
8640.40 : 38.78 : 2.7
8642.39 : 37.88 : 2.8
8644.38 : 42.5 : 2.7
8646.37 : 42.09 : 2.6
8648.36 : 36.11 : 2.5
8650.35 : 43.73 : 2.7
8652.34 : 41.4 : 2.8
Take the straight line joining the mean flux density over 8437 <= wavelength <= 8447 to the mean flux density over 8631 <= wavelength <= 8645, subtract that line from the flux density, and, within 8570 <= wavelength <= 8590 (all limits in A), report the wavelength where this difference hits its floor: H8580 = 8576.97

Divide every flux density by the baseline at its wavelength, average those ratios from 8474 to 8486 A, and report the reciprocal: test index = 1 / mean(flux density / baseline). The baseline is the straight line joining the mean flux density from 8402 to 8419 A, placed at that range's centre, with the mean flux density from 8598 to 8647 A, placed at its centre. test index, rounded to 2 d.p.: 1.08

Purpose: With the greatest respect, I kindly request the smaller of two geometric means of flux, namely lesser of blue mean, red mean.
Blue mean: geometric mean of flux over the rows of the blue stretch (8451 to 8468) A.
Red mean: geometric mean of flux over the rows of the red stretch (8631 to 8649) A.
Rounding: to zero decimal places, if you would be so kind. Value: 40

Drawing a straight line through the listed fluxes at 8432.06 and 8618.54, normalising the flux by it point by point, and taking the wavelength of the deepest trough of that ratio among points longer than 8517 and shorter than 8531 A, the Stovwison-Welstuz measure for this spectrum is 8523.81 A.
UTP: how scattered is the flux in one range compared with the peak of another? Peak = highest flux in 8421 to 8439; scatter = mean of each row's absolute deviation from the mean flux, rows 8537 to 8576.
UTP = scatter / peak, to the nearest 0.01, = 0.10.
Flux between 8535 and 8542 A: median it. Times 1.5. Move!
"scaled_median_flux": 52.2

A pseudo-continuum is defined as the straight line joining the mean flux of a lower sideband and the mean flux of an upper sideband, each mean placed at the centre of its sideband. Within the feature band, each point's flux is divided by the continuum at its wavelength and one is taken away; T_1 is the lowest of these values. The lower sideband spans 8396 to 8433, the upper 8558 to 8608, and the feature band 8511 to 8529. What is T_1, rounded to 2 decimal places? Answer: -0.11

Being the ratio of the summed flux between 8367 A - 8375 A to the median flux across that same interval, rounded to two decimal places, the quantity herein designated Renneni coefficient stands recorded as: 3.79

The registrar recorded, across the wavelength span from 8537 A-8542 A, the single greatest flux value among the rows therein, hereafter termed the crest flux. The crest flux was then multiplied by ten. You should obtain 384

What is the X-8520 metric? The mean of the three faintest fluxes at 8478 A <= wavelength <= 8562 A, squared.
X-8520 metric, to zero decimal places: 810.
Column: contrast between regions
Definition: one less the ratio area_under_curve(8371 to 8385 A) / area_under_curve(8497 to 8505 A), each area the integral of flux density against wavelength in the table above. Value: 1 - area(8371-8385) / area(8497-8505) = -1.1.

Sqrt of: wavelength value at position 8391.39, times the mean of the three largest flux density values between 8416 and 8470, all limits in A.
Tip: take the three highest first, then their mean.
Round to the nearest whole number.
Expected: 44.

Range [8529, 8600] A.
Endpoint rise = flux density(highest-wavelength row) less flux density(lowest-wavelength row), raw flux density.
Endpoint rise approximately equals -0.8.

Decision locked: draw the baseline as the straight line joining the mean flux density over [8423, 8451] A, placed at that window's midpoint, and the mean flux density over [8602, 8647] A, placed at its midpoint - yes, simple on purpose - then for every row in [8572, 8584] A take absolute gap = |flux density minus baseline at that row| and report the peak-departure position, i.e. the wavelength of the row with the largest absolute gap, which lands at 8576.97 A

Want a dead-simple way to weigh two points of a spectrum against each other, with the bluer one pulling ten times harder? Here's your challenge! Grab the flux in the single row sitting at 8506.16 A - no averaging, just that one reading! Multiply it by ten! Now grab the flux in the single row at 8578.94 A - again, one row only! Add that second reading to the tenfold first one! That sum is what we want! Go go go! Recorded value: 492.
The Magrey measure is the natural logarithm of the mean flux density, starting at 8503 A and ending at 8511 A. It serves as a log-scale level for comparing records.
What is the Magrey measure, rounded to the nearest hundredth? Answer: 3.71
